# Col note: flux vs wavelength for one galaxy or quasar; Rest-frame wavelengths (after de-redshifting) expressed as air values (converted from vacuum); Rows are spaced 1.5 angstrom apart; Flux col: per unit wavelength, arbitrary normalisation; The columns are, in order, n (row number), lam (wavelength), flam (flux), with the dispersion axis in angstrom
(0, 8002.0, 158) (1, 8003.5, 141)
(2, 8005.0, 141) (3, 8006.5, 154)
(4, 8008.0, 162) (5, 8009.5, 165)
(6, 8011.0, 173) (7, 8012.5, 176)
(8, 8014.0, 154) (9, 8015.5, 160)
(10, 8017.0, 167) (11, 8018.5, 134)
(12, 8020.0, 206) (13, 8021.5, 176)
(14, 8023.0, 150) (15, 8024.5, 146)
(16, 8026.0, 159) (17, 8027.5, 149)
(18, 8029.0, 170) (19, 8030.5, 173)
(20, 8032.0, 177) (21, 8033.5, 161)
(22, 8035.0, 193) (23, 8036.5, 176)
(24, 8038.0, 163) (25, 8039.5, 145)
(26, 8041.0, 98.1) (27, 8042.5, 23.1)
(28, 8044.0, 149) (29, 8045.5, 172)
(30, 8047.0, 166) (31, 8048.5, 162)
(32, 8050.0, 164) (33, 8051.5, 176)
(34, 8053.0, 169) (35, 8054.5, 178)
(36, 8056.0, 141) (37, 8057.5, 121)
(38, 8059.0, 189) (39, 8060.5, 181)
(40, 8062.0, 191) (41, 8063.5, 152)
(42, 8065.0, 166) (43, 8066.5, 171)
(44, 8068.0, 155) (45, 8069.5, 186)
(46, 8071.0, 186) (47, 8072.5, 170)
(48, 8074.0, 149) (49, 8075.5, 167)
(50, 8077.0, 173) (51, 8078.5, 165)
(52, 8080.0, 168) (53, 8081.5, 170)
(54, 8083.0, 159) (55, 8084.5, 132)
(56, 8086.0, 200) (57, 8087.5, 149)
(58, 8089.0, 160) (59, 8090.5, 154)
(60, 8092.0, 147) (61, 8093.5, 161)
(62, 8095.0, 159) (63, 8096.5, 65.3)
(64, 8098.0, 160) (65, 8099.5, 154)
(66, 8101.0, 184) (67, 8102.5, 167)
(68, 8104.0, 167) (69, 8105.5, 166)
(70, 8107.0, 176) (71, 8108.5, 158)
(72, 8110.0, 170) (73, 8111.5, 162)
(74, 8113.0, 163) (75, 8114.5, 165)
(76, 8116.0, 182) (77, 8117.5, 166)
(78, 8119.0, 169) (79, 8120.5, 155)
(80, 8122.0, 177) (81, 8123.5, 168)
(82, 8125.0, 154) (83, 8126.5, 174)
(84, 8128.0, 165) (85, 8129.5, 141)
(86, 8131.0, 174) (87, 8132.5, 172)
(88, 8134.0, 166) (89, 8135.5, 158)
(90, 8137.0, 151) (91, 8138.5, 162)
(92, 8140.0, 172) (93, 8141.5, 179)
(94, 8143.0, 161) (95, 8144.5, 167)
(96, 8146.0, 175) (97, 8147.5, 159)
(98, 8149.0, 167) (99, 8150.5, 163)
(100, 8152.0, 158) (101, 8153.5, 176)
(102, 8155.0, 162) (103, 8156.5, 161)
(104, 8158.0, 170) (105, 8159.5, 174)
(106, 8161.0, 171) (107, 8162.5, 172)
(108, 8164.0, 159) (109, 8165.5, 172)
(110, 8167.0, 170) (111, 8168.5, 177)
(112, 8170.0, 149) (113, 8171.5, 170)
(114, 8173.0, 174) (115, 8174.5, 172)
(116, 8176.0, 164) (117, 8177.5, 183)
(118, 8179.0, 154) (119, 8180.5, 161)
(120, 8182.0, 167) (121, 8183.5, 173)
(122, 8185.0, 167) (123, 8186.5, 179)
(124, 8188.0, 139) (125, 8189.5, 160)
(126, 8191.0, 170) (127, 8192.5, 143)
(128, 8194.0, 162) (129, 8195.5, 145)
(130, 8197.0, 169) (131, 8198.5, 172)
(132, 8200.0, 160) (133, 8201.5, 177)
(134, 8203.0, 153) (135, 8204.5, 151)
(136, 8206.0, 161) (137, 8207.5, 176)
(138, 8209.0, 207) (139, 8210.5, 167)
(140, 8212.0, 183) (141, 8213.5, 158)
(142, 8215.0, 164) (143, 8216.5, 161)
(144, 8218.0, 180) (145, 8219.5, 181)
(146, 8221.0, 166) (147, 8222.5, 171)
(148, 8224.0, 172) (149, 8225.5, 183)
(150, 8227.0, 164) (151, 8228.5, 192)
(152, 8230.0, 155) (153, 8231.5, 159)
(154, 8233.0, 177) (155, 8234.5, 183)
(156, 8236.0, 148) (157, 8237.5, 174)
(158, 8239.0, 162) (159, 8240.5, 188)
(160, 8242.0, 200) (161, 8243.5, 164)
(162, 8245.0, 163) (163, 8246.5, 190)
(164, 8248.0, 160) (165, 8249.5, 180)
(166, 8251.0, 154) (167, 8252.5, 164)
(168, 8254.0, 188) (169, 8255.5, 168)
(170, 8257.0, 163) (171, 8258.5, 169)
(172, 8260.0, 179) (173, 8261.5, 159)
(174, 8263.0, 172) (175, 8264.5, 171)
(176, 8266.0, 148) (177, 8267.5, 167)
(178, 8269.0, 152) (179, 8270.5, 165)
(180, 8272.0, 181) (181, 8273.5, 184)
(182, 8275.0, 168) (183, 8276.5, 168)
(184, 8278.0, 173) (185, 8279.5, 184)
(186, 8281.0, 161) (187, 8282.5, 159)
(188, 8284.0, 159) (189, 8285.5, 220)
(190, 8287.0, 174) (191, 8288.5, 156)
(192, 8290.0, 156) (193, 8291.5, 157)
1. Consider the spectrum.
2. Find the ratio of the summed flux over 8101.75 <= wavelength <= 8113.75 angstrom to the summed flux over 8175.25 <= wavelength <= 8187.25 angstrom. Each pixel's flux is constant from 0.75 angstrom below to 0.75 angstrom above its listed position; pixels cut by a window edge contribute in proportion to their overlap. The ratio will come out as 0.99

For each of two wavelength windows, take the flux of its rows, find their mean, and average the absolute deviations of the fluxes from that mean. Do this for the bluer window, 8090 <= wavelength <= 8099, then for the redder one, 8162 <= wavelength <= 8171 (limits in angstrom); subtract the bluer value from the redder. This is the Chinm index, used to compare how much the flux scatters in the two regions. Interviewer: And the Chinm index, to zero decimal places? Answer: -17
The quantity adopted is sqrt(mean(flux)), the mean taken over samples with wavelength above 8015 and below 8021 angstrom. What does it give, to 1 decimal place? 12.9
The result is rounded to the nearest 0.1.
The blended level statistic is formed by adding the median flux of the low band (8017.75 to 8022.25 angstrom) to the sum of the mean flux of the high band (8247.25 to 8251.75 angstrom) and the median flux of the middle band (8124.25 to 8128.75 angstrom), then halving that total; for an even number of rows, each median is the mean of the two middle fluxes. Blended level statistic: 252.8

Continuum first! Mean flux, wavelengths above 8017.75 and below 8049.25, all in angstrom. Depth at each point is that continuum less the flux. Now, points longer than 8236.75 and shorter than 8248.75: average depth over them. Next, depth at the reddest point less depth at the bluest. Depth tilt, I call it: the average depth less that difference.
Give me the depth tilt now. -34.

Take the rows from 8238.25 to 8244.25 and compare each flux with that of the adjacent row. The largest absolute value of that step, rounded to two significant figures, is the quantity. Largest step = 36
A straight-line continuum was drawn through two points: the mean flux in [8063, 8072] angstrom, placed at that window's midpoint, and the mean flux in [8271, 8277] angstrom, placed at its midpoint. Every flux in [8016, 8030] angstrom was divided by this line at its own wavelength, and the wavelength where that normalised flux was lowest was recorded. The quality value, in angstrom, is 8018.5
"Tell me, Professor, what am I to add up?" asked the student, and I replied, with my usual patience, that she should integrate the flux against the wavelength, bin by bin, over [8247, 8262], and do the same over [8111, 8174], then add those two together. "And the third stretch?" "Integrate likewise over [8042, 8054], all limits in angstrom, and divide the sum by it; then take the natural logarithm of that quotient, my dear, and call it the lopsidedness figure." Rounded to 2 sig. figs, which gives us 2.0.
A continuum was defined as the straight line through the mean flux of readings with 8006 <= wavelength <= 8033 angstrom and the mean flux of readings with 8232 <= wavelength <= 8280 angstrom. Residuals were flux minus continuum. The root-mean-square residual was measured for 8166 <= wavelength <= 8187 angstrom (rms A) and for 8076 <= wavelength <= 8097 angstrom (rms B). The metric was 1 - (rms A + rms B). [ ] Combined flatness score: -39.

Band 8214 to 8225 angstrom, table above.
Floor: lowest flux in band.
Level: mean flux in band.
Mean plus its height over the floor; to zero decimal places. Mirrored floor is 180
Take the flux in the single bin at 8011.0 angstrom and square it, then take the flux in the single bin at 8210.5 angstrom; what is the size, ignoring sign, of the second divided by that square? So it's 0.0056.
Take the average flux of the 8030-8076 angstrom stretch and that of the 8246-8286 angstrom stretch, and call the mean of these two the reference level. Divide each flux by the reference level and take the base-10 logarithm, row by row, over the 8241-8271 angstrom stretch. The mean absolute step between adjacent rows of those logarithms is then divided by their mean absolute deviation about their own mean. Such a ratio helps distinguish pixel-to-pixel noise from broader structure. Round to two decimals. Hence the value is 1.73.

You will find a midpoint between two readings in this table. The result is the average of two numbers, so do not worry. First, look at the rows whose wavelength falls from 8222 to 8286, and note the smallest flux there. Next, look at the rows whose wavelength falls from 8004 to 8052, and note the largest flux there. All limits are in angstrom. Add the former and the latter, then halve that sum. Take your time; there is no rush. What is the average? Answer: 177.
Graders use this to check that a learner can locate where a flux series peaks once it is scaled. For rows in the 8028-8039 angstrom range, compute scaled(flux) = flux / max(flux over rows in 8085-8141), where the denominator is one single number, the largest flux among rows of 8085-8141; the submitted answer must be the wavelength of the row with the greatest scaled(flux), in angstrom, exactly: 8035.0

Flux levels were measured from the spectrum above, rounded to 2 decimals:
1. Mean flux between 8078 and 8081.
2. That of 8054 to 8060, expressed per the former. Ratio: 0.94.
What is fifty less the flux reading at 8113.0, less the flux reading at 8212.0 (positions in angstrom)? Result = -296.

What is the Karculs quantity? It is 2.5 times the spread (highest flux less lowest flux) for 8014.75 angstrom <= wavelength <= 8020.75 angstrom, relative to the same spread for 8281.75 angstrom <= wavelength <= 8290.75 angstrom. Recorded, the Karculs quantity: 2.8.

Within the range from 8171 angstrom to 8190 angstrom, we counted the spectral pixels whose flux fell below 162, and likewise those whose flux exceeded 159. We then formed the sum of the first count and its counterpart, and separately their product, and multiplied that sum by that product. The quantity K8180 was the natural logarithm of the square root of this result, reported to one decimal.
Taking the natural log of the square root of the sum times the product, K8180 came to 3.2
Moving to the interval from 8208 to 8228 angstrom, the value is 2.9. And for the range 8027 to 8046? 3.3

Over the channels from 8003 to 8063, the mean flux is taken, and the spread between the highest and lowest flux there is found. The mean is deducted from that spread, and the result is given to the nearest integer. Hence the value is 24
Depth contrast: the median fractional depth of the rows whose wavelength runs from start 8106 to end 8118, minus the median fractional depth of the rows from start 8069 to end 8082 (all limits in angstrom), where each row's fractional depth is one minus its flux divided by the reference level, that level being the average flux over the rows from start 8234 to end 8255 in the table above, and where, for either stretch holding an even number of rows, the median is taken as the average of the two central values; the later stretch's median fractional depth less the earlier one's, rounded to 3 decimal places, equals 0.026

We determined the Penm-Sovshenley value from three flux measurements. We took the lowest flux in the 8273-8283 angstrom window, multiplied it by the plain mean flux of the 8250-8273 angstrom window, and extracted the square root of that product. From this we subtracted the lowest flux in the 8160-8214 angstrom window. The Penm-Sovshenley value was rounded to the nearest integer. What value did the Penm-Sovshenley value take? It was 24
